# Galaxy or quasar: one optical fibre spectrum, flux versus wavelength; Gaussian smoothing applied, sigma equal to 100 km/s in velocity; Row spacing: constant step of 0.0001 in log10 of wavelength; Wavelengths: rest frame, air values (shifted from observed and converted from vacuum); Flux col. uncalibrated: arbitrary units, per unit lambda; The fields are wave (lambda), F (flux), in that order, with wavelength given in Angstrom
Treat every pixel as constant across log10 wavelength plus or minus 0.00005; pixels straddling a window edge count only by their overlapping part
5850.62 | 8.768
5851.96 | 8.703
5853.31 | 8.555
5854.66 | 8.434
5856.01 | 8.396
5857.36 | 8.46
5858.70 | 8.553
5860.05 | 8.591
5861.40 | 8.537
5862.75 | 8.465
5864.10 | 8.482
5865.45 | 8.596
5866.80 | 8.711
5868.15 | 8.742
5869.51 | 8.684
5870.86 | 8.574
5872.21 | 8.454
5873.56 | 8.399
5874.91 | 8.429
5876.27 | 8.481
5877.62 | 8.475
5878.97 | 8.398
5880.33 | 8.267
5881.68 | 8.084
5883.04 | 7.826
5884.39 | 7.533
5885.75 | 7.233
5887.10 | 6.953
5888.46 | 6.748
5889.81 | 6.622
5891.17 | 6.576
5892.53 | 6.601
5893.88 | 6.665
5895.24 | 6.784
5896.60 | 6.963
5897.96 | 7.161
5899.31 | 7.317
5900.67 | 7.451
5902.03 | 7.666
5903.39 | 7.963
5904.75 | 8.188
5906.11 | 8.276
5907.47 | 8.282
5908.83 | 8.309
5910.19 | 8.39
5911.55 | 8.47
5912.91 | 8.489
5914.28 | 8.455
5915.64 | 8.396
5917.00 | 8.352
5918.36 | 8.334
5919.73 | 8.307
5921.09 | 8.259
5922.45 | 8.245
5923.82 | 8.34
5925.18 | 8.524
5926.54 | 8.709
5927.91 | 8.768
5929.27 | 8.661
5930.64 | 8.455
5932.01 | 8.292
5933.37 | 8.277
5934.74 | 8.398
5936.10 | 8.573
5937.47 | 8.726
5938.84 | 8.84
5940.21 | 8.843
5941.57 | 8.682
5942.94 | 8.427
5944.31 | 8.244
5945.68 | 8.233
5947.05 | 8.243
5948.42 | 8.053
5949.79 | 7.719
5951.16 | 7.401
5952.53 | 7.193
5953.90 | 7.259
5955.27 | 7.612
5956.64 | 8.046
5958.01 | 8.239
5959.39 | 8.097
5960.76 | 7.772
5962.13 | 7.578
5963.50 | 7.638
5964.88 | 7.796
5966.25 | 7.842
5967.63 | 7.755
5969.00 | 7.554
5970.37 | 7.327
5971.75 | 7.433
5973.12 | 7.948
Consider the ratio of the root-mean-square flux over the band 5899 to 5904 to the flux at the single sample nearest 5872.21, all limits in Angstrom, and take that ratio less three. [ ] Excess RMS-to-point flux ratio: -2.10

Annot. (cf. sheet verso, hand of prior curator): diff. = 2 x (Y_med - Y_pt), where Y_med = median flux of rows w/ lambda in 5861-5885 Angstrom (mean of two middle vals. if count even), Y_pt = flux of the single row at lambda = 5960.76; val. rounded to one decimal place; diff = 1.4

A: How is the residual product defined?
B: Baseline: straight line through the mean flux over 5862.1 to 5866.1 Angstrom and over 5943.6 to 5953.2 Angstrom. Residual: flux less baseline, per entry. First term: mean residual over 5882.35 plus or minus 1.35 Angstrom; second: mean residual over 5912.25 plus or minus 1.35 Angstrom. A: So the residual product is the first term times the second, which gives -0.14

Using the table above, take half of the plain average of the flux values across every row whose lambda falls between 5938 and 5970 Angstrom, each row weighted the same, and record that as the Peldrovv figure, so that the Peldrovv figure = 3.98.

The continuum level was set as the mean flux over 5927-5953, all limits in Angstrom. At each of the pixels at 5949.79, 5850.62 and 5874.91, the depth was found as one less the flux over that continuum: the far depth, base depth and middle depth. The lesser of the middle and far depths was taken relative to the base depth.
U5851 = 0.2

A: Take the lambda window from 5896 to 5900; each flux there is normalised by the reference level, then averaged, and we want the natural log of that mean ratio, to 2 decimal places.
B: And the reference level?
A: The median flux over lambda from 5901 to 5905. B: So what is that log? -0.11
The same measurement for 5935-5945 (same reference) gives 0.08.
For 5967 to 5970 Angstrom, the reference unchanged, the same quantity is -0.04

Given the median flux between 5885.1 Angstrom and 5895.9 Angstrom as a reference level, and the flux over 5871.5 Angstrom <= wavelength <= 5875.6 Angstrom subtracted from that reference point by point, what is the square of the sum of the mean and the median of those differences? 11.9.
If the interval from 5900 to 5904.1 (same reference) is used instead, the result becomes 3.8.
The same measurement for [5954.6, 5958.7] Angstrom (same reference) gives 6.8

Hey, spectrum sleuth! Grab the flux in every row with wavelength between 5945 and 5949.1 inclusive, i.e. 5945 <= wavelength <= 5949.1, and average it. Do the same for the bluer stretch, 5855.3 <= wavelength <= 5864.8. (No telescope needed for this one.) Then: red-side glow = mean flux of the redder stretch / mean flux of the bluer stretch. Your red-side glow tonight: 0.96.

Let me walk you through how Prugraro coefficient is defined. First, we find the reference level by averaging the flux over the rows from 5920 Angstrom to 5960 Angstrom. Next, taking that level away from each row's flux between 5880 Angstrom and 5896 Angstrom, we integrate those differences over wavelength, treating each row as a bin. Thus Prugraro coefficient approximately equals -18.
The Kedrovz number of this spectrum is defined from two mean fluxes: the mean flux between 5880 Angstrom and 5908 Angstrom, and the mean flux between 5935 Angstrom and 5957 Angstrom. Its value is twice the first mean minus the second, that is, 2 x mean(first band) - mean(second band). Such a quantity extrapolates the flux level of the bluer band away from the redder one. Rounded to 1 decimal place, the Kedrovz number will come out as 6.6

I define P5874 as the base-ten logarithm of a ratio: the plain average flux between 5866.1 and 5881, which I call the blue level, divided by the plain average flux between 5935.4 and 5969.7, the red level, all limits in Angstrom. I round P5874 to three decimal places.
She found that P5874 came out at 0.026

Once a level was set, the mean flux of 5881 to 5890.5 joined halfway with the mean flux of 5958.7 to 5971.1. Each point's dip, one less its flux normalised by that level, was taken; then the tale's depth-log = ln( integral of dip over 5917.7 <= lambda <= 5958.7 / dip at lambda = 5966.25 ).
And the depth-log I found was 4.51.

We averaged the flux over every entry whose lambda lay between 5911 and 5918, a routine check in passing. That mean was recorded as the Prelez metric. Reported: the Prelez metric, 8.4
